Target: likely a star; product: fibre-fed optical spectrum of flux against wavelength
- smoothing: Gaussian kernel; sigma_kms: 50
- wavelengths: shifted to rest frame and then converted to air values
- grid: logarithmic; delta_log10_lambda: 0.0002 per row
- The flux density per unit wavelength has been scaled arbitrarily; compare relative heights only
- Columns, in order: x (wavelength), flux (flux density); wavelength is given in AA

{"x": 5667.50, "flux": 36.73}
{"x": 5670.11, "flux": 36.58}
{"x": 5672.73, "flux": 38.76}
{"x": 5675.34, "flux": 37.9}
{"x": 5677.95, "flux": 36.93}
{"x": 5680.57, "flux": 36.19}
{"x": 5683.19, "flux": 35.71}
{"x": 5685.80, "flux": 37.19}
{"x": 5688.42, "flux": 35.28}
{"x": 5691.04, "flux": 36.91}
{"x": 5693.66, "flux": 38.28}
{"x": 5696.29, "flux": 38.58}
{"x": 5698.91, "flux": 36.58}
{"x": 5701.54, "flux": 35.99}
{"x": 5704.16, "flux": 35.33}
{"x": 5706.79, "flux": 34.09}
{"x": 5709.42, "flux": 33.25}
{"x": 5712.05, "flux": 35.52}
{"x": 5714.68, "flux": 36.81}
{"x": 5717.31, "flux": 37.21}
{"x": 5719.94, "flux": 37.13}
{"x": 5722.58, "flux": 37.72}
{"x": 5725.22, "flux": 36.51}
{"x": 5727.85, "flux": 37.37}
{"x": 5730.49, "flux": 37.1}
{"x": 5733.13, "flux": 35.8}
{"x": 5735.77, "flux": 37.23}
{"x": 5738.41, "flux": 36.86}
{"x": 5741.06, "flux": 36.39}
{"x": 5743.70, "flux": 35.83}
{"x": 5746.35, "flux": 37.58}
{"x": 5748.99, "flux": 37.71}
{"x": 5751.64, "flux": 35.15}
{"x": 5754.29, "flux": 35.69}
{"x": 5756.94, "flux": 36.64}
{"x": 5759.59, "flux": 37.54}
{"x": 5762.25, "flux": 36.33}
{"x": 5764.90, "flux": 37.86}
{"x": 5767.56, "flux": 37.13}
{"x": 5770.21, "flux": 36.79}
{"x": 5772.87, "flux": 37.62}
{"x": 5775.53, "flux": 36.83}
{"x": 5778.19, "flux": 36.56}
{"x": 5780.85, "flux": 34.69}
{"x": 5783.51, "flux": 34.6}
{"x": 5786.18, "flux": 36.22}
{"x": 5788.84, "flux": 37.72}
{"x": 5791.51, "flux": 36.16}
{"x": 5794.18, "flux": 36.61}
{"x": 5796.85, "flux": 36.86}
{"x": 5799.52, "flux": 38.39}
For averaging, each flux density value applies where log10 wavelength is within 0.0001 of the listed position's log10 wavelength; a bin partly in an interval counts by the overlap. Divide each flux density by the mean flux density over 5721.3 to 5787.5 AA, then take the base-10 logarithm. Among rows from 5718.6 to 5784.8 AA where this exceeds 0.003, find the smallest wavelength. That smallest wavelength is 5719.94 AA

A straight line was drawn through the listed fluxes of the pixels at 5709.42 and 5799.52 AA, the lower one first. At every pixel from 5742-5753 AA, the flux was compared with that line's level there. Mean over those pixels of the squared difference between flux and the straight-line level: 2.6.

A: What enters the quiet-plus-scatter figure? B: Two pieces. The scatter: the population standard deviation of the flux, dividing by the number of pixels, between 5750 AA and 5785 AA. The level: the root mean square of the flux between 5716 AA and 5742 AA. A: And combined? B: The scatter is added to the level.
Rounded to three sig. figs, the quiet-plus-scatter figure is 38.0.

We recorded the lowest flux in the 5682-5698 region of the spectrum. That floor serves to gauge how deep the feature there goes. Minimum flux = 35.28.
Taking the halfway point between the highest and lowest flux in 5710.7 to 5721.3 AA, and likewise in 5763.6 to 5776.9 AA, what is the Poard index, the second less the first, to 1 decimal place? 1.0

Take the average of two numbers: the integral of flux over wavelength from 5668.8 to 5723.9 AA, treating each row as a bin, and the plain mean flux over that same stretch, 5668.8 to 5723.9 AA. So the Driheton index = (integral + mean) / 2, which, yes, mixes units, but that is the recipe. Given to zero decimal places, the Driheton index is 1026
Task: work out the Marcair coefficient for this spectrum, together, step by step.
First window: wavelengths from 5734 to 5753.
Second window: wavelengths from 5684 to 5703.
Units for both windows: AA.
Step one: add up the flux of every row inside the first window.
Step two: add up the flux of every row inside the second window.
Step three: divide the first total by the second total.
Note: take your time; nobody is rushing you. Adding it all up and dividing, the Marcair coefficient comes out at 0.99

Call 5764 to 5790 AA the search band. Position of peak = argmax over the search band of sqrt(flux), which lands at 5764.90 AA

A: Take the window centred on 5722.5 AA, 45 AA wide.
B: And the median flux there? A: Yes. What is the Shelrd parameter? 36.5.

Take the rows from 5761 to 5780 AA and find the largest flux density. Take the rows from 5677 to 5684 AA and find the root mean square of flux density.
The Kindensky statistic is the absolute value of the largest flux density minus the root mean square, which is 1.6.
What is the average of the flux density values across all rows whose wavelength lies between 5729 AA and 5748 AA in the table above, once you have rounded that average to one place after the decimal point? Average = 36.7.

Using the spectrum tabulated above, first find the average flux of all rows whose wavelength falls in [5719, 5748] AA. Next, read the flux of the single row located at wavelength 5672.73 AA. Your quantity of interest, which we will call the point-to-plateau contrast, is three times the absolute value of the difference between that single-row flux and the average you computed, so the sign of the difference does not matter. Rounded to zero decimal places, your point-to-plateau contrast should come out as 6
